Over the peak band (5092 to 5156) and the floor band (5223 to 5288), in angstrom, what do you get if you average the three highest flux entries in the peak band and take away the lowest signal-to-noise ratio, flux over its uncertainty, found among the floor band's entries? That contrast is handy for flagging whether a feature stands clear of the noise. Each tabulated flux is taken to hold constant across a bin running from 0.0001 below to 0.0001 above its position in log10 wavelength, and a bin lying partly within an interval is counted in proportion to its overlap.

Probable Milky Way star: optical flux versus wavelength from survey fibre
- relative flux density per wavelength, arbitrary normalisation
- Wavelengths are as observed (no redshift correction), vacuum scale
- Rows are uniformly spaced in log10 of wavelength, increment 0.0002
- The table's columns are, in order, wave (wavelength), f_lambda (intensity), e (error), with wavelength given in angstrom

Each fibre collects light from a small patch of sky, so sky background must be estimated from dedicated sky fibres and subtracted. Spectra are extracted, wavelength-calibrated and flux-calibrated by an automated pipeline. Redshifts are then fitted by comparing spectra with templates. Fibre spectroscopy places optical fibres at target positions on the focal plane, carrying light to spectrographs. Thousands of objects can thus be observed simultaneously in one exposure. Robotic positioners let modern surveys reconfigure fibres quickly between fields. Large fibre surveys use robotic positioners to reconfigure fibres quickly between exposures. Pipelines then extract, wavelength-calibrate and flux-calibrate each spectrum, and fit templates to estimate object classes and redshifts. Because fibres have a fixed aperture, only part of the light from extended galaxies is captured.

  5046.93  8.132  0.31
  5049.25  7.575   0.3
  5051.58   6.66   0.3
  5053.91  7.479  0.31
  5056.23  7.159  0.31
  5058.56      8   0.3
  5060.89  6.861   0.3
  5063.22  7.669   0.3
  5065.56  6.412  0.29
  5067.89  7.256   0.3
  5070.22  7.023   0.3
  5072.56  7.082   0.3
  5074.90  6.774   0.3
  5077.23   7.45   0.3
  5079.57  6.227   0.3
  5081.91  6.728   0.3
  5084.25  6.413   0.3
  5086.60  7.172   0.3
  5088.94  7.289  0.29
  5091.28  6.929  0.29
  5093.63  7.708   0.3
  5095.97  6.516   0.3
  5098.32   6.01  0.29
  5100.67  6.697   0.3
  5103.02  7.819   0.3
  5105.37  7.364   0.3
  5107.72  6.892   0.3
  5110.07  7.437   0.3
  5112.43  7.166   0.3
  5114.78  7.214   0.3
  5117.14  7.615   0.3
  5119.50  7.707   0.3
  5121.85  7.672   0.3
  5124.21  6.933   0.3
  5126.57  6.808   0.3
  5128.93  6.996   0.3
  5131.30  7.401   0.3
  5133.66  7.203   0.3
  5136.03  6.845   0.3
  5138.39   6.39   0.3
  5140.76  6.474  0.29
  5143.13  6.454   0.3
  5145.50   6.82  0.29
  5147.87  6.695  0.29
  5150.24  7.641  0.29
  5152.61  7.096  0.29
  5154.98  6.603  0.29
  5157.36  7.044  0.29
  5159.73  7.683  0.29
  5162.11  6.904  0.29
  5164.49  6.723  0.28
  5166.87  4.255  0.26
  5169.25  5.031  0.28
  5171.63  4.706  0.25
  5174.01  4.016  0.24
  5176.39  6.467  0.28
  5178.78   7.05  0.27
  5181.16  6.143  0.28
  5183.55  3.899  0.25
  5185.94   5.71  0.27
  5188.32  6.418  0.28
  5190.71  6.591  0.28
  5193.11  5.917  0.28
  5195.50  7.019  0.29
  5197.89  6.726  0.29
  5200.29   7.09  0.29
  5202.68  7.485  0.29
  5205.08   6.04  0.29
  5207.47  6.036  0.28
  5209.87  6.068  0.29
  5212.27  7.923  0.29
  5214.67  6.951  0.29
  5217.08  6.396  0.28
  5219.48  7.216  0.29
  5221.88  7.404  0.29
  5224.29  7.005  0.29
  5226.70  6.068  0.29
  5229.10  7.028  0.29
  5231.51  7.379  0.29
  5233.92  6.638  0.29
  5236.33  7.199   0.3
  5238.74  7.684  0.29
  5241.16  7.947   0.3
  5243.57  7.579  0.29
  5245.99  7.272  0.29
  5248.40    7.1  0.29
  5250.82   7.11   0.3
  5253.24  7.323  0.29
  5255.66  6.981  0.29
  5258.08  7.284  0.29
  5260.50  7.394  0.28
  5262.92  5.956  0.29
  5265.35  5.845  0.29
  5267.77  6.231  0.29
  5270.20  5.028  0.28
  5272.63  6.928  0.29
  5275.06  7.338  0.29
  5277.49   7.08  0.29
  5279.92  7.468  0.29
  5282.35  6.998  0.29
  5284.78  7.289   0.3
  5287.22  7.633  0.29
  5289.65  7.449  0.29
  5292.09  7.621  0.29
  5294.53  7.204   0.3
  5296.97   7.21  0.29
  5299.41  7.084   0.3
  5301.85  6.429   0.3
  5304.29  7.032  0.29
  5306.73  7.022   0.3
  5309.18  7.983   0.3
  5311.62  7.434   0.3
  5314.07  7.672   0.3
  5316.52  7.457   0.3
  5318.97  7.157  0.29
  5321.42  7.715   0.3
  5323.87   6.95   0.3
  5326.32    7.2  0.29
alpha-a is -10.2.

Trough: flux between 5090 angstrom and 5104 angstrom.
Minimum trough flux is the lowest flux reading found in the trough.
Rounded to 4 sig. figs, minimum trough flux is 6.010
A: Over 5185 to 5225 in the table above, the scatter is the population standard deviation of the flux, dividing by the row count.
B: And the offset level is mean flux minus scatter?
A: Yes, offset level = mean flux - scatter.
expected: 6.10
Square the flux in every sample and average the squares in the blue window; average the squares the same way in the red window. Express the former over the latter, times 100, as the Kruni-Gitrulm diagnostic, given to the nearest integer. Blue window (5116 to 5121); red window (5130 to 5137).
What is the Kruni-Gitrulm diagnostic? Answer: 115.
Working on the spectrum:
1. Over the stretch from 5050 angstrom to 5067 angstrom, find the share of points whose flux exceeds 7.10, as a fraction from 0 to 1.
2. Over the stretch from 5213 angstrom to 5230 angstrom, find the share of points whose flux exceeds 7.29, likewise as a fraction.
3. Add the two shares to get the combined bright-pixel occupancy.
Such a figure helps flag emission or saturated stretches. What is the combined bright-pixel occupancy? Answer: 0.71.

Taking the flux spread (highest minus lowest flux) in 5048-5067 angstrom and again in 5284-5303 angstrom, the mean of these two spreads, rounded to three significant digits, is 1.40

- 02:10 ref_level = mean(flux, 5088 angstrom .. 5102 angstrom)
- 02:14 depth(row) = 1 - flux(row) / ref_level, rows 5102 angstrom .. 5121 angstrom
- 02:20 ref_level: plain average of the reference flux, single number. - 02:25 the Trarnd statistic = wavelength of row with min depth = 5103.02 angstrom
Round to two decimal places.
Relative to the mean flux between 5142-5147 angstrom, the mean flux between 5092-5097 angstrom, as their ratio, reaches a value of 1.07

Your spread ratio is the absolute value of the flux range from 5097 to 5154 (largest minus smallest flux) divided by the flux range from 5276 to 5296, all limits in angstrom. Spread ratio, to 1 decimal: 2.8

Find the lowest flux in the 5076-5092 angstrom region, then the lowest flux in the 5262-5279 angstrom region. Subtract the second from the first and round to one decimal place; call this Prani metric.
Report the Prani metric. 1.2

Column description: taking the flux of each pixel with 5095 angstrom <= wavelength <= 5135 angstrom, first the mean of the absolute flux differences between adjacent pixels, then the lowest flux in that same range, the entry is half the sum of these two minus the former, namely 2.8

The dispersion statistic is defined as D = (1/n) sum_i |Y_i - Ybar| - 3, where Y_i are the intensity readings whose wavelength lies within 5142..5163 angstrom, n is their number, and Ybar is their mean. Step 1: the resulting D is -2.67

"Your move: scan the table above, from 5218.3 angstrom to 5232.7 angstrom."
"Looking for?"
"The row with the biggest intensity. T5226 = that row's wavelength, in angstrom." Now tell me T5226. 5221.88 angstrom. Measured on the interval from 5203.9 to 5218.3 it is 5212.27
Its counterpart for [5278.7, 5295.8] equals 5287.22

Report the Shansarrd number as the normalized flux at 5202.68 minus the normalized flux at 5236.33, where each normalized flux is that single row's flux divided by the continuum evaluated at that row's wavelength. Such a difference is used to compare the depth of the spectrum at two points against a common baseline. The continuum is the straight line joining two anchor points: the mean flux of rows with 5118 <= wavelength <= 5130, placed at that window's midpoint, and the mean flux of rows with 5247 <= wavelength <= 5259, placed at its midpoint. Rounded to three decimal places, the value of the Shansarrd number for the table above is 0.037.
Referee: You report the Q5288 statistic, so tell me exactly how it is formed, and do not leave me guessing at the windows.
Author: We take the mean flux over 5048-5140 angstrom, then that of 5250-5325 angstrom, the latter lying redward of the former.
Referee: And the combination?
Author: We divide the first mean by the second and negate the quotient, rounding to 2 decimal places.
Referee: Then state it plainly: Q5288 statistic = -1.00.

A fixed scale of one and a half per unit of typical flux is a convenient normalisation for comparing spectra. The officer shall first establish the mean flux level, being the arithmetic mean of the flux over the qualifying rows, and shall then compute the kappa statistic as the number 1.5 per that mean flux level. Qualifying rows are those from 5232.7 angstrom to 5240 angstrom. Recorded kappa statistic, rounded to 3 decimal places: 0.209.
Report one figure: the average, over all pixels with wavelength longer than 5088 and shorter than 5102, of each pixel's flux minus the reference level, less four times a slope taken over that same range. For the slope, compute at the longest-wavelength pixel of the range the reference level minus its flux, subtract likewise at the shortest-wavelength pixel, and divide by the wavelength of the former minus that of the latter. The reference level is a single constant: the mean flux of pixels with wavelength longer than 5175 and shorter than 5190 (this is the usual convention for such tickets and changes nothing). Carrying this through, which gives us 0.7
